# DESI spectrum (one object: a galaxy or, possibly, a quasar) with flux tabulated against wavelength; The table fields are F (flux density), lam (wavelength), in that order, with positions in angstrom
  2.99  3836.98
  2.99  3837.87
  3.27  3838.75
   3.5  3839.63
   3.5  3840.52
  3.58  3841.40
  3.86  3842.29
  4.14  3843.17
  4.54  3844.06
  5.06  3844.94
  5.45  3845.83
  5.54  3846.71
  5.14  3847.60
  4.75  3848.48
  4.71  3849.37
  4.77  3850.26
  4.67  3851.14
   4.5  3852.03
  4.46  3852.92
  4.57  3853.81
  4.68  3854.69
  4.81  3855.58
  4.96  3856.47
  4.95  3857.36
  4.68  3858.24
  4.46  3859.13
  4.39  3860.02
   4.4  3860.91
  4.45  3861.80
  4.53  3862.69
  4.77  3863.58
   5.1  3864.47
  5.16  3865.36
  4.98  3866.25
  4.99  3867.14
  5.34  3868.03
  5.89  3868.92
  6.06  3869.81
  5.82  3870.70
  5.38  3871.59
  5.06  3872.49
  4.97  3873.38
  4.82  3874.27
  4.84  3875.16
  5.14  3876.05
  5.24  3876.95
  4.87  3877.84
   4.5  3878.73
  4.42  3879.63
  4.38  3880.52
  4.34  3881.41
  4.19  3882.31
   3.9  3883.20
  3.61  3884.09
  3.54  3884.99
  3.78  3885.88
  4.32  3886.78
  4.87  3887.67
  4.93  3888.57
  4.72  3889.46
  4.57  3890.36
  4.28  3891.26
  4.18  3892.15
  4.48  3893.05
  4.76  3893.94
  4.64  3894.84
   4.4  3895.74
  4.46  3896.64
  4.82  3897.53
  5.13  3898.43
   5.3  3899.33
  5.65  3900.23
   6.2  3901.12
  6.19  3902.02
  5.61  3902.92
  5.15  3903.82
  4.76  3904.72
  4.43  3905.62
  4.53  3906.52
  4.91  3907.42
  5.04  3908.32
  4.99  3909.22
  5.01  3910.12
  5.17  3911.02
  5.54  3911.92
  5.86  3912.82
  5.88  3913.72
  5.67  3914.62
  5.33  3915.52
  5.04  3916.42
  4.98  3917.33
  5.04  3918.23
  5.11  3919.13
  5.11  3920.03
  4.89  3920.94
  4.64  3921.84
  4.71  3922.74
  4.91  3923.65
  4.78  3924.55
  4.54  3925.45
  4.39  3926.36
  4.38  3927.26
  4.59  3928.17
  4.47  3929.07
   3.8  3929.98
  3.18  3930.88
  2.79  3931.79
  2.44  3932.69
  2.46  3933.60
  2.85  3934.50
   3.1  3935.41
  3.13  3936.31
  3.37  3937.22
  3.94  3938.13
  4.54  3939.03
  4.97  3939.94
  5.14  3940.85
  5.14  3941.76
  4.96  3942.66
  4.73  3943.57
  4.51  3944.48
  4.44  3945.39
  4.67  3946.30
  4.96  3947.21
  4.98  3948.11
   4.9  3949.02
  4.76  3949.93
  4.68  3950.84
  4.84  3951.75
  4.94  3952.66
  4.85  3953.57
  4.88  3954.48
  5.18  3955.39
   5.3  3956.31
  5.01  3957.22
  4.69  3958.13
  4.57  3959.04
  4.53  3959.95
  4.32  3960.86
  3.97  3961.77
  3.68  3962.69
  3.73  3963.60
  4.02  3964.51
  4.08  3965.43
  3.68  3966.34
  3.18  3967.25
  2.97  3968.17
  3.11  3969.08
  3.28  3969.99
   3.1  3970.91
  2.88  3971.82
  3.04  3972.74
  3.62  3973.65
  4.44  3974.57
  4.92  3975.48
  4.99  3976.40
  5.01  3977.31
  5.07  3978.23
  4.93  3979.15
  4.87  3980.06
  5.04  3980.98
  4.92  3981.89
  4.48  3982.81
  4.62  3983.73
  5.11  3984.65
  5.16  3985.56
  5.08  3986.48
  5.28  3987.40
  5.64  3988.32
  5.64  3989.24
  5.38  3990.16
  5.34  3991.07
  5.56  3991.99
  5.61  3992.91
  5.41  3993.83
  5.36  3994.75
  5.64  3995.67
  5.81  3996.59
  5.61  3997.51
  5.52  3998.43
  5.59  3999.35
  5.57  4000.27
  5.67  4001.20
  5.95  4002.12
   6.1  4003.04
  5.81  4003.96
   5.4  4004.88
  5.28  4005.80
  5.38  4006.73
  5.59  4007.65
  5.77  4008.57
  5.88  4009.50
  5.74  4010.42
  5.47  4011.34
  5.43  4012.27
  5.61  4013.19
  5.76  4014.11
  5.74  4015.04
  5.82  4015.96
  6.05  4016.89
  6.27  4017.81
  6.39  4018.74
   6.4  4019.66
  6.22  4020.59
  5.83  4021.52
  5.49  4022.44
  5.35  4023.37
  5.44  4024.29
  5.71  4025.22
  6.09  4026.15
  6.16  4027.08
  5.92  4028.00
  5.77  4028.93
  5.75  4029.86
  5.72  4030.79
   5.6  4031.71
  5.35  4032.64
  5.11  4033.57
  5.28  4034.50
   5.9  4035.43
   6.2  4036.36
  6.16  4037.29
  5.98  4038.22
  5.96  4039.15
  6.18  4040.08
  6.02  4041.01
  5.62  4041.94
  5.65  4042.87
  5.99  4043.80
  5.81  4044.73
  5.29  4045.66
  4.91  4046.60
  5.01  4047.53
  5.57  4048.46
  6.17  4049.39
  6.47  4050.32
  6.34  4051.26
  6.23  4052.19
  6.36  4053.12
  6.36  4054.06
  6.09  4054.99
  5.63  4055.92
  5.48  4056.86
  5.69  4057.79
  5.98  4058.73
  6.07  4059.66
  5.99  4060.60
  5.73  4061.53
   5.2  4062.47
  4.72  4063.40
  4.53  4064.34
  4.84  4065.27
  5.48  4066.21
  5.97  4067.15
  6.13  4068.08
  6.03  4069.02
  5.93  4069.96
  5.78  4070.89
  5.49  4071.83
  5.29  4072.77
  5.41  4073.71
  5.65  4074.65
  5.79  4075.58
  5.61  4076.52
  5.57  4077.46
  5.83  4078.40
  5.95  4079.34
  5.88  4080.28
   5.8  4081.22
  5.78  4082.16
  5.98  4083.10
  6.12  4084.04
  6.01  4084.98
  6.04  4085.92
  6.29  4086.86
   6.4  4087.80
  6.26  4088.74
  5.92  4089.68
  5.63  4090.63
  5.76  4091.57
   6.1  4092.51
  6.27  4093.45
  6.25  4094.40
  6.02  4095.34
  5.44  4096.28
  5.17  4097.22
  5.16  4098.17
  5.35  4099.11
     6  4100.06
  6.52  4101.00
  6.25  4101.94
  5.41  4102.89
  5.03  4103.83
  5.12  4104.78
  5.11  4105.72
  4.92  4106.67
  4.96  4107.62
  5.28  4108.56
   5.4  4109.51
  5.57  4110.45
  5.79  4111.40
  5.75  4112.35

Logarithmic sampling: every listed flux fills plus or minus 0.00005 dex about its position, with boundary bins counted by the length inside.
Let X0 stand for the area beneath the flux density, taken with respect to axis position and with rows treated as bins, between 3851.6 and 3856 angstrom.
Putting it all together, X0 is 20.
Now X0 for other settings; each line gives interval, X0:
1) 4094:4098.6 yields 26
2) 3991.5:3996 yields 25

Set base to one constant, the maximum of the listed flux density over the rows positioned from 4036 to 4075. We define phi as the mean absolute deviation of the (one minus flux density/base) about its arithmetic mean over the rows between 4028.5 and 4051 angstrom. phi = 0.050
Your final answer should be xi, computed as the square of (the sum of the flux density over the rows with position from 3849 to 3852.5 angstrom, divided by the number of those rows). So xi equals 22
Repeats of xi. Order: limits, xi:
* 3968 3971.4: 10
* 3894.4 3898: 21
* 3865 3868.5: 26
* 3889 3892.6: 20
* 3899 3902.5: 34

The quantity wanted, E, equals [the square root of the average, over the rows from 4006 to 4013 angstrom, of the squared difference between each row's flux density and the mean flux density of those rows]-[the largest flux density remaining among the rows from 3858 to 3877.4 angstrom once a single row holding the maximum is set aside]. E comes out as -5.7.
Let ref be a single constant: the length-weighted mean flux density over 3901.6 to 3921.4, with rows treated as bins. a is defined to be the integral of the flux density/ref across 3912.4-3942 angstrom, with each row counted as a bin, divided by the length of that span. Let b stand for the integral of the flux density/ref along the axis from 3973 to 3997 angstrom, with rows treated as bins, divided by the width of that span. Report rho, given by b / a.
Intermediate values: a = 0.85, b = 0.98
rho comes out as 1.16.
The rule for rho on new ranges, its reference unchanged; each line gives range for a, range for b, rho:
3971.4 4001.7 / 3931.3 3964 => 0.86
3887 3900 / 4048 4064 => 1.25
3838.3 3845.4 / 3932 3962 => 1.12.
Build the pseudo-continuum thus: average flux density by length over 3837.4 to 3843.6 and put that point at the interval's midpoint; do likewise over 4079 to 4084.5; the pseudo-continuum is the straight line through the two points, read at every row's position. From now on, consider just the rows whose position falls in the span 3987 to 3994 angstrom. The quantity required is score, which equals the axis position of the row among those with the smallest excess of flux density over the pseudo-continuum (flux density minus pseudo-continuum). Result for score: 3987.40 angstrom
